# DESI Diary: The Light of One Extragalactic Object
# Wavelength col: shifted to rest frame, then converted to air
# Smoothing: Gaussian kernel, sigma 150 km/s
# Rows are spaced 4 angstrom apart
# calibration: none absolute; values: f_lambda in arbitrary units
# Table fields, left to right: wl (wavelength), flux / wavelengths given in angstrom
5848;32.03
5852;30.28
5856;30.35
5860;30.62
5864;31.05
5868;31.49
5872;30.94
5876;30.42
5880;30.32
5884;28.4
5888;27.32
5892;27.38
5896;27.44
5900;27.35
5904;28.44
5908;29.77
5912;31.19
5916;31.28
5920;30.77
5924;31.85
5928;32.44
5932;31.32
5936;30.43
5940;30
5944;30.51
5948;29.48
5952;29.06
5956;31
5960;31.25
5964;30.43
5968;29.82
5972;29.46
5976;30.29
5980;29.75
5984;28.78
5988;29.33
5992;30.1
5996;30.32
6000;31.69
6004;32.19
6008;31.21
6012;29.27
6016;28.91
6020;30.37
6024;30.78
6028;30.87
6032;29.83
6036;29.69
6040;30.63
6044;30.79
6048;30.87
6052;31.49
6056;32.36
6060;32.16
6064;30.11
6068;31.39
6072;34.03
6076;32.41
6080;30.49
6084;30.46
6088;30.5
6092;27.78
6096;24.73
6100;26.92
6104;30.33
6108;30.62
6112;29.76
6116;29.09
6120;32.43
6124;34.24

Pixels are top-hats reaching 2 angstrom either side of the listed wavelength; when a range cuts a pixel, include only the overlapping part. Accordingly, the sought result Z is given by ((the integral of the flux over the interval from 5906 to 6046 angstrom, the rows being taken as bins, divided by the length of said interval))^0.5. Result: 5.52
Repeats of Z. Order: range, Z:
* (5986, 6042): 5.51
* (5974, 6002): 5.48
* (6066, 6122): 5.48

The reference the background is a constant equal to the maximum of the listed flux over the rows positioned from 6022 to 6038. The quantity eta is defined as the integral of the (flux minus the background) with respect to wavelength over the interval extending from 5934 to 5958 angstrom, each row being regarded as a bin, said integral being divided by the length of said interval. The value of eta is -0.79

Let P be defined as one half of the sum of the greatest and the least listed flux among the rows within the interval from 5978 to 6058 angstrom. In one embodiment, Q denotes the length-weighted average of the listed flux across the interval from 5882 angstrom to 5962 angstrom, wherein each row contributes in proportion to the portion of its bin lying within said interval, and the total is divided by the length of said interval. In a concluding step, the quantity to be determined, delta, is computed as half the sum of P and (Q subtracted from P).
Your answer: 15.7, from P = 30.57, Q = 29.8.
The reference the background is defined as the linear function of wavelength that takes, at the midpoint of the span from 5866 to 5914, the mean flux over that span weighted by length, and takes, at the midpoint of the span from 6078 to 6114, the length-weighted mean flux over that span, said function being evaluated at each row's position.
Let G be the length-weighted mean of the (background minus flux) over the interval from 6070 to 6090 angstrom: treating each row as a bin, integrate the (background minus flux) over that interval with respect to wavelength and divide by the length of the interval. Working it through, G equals -2.5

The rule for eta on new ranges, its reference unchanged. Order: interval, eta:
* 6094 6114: -2.40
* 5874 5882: -0.50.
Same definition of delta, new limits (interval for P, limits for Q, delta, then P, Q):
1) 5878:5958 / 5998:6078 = 14.4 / 29.88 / 31.1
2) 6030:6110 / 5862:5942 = 14.4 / 29.38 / 30.0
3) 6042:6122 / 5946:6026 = 14.3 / 29.38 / 30.2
